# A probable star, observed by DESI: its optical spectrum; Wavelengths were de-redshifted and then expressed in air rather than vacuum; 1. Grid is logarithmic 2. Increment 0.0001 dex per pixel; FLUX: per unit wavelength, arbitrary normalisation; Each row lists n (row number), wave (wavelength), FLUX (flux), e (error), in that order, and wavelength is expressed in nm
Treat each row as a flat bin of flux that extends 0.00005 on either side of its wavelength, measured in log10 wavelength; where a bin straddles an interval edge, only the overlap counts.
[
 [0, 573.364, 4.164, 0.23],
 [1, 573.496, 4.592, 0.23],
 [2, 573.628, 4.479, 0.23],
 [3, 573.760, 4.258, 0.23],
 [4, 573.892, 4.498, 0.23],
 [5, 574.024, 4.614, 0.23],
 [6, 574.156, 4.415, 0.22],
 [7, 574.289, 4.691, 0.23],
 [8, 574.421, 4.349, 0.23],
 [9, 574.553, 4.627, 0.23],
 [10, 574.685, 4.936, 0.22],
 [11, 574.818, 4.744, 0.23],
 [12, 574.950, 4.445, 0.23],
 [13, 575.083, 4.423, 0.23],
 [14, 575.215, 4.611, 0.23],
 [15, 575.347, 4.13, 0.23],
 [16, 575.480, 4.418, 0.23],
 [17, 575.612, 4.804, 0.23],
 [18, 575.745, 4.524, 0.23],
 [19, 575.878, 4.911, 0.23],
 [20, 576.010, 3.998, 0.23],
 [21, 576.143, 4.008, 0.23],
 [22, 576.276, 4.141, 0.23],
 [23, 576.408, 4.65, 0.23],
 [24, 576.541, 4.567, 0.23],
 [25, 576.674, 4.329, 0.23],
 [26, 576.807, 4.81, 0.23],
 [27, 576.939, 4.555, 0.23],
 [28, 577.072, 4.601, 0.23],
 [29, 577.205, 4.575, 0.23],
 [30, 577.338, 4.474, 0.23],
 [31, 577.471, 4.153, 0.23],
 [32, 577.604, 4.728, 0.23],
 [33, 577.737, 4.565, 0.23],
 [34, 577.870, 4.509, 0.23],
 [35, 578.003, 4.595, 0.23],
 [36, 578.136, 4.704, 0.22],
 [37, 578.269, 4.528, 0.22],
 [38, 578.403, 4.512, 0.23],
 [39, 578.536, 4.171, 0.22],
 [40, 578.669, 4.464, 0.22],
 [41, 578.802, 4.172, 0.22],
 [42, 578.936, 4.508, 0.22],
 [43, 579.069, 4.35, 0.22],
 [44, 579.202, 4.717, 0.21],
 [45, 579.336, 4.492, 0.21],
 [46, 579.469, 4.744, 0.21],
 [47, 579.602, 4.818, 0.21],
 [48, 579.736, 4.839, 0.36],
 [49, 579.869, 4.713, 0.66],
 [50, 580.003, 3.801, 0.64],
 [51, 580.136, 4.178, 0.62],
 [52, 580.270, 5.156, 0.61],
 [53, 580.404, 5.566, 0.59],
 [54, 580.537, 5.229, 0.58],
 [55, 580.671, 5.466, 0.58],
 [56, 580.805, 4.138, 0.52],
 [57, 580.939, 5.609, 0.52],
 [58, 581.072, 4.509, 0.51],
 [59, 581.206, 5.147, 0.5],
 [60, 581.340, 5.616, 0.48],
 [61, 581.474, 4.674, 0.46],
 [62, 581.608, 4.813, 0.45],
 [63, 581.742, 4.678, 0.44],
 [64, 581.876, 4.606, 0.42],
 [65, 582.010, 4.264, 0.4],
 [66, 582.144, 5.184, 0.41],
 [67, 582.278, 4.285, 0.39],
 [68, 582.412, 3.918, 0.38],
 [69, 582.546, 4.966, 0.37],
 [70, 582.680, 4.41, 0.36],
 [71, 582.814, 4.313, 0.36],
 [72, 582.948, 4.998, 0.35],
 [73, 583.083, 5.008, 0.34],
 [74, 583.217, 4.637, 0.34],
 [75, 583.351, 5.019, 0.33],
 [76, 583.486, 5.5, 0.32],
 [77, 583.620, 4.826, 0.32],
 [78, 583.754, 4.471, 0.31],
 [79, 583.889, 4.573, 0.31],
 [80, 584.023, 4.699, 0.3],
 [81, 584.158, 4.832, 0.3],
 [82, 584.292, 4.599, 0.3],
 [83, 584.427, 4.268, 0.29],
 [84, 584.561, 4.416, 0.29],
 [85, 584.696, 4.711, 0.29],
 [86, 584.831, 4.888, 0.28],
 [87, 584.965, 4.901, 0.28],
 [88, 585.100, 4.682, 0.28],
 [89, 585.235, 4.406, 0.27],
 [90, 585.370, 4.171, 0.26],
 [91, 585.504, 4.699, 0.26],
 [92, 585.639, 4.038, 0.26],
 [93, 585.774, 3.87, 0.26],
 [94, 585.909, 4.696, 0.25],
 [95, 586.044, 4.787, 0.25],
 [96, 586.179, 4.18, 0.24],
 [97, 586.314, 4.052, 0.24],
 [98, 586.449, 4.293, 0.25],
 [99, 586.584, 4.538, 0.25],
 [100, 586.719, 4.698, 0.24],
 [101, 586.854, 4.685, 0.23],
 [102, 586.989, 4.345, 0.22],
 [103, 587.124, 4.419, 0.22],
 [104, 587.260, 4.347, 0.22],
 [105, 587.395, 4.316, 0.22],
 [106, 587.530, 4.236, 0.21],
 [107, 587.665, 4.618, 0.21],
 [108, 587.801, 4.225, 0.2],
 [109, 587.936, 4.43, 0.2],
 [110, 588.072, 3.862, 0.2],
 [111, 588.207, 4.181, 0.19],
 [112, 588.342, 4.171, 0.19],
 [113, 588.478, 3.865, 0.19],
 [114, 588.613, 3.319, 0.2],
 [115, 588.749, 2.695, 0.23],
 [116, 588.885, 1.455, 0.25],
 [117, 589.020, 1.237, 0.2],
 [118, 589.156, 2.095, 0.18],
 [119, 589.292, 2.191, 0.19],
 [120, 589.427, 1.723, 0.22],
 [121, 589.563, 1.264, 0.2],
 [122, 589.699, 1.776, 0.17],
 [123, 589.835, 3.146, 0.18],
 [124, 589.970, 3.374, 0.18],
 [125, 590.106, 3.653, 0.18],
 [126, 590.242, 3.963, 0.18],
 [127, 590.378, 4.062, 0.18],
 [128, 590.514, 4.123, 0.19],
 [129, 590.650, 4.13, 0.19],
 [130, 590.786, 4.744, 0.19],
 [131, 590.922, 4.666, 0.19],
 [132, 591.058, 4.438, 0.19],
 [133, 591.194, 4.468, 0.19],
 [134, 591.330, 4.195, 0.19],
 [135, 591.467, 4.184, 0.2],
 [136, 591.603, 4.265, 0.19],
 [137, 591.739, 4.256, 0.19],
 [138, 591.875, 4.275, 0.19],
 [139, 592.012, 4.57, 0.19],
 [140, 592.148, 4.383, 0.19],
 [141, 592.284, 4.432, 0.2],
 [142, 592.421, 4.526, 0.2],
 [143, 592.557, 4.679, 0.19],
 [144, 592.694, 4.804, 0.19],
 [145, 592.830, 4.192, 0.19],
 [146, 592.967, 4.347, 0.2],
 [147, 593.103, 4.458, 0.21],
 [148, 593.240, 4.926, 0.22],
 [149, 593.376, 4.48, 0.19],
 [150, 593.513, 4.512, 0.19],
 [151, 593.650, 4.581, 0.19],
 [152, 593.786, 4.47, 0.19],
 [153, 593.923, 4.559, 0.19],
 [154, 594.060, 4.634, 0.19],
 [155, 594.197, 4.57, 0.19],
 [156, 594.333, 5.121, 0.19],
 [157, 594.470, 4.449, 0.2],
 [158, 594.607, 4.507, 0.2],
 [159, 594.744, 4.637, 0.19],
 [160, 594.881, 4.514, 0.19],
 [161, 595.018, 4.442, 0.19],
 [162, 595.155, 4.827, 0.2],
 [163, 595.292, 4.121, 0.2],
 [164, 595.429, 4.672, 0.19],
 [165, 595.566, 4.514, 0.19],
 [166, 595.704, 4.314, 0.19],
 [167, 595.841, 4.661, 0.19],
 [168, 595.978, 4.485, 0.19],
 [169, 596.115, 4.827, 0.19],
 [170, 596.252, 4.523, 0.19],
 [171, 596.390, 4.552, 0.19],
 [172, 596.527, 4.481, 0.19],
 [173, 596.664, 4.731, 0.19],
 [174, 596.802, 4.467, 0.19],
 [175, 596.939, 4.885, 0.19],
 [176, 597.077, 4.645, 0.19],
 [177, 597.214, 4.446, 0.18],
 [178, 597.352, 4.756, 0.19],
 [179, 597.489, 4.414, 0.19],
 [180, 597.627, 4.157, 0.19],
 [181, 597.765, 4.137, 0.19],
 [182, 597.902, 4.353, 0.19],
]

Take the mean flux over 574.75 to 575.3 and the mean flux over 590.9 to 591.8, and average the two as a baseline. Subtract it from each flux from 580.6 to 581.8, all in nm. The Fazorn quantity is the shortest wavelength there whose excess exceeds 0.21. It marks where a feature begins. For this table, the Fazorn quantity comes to 580.671 nm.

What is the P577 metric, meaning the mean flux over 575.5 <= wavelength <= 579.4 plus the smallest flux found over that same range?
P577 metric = 8.48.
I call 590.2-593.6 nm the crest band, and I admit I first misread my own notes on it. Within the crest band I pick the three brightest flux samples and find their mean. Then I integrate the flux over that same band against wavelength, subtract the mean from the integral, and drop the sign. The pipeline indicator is 10.2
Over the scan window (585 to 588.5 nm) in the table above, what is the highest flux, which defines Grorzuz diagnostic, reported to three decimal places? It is 4.787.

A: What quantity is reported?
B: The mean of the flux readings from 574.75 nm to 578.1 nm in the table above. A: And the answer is 4.49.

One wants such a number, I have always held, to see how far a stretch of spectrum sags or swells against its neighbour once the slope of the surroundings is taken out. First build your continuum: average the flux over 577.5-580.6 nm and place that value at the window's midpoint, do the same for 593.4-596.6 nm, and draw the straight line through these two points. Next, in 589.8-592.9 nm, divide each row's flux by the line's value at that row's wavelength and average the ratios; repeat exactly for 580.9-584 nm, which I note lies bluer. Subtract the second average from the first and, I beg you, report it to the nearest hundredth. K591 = -0.11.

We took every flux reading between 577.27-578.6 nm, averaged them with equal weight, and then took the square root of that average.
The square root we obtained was 2.12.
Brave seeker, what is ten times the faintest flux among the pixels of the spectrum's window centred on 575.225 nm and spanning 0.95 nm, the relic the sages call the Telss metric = 41.3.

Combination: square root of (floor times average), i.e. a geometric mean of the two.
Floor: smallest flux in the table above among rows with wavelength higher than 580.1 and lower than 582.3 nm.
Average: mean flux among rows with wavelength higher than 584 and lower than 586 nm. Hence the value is 4.33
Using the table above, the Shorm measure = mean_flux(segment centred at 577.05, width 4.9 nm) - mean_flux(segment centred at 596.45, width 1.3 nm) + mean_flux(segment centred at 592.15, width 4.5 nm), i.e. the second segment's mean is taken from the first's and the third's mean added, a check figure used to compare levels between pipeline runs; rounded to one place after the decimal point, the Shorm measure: 4.3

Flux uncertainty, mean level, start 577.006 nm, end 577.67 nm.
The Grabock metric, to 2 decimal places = 0.23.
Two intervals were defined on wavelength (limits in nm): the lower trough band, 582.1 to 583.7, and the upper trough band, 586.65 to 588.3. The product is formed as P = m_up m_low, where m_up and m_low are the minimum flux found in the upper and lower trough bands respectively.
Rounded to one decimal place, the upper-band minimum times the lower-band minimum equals 15.1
